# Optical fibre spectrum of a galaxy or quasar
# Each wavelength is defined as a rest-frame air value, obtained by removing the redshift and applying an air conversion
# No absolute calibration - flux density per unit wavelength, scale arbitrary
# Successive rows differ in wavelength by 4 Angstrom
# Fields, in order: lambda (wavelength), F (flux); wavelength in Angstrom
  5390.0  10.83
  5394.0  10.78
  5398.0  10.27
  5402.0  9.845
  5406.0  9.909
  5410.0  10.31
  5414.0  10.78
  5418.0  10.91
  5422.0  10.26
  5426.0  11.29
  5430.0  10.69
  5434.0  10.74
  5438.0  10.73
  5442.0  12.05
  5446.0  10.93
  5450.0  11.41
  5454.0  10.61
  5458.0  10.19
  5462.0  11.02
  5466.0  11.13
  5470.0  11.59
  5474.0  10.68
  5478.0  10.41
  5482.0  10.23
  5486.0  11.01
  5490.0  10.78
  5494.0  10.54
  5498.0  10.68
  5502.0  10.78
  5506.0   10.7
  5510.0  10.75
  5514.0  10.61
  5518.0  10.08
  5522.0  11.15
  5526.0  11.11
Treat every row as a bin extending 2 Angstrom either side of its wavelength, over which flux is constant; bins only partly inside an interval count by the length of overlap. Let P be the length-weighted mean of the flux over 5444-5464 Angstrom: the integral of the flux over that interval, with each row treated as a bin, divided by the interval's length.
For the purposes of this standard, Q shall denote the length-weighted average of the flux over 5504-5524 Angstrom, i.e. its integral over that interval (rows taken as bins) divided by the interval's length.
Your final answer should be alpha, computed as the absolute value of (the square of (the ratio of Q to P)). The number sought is 0.97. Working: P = 10.8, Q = 10.7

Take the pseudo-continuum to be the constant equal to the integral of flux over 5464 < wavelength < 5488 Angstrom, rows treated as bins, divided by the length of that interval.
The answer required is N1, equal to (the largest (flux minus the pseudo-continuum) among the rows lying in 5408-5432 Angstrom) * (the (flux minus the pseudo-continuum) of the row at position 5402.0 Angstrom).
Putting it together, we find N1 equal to -0.45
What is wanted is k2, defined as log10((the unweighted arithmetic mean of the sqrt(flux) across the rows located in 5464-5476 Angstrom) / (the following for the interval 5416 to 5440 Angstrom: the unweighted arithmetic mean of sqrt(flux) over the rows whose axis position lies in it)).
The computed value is 0.007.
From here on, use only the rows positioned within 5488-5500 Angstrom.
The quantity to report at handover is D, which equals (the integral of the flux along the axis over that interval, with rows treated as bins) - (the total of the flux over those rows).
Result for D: 96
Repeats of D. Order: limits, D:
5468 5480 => 98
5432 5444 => 101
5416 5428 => 97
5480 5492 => 96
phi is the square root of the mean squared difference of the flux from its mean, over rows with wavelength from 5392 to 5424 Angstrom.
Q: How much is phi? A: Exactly 0.38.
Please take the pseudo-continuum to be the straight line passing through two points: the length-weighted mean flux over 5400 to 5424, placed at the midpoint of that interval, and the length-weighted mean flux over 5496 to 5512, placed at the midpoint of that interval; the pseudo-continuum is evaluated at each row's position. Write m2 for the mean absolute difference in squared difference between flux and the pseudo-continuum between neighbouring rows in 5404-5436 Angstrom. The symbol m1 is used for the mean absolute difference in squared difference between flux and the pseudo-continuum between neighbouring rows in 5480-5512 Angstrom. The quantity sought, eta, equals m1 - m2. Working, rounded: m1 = 0.03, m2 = 0.33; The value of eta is -0.3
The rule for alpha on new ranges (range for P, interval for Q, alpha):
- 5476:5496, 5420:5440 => 1.03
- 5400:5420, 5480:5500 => 1.06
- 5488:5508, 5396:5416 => 0.91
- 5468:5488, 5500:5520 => 0.96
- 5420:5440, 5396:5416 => 0.91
